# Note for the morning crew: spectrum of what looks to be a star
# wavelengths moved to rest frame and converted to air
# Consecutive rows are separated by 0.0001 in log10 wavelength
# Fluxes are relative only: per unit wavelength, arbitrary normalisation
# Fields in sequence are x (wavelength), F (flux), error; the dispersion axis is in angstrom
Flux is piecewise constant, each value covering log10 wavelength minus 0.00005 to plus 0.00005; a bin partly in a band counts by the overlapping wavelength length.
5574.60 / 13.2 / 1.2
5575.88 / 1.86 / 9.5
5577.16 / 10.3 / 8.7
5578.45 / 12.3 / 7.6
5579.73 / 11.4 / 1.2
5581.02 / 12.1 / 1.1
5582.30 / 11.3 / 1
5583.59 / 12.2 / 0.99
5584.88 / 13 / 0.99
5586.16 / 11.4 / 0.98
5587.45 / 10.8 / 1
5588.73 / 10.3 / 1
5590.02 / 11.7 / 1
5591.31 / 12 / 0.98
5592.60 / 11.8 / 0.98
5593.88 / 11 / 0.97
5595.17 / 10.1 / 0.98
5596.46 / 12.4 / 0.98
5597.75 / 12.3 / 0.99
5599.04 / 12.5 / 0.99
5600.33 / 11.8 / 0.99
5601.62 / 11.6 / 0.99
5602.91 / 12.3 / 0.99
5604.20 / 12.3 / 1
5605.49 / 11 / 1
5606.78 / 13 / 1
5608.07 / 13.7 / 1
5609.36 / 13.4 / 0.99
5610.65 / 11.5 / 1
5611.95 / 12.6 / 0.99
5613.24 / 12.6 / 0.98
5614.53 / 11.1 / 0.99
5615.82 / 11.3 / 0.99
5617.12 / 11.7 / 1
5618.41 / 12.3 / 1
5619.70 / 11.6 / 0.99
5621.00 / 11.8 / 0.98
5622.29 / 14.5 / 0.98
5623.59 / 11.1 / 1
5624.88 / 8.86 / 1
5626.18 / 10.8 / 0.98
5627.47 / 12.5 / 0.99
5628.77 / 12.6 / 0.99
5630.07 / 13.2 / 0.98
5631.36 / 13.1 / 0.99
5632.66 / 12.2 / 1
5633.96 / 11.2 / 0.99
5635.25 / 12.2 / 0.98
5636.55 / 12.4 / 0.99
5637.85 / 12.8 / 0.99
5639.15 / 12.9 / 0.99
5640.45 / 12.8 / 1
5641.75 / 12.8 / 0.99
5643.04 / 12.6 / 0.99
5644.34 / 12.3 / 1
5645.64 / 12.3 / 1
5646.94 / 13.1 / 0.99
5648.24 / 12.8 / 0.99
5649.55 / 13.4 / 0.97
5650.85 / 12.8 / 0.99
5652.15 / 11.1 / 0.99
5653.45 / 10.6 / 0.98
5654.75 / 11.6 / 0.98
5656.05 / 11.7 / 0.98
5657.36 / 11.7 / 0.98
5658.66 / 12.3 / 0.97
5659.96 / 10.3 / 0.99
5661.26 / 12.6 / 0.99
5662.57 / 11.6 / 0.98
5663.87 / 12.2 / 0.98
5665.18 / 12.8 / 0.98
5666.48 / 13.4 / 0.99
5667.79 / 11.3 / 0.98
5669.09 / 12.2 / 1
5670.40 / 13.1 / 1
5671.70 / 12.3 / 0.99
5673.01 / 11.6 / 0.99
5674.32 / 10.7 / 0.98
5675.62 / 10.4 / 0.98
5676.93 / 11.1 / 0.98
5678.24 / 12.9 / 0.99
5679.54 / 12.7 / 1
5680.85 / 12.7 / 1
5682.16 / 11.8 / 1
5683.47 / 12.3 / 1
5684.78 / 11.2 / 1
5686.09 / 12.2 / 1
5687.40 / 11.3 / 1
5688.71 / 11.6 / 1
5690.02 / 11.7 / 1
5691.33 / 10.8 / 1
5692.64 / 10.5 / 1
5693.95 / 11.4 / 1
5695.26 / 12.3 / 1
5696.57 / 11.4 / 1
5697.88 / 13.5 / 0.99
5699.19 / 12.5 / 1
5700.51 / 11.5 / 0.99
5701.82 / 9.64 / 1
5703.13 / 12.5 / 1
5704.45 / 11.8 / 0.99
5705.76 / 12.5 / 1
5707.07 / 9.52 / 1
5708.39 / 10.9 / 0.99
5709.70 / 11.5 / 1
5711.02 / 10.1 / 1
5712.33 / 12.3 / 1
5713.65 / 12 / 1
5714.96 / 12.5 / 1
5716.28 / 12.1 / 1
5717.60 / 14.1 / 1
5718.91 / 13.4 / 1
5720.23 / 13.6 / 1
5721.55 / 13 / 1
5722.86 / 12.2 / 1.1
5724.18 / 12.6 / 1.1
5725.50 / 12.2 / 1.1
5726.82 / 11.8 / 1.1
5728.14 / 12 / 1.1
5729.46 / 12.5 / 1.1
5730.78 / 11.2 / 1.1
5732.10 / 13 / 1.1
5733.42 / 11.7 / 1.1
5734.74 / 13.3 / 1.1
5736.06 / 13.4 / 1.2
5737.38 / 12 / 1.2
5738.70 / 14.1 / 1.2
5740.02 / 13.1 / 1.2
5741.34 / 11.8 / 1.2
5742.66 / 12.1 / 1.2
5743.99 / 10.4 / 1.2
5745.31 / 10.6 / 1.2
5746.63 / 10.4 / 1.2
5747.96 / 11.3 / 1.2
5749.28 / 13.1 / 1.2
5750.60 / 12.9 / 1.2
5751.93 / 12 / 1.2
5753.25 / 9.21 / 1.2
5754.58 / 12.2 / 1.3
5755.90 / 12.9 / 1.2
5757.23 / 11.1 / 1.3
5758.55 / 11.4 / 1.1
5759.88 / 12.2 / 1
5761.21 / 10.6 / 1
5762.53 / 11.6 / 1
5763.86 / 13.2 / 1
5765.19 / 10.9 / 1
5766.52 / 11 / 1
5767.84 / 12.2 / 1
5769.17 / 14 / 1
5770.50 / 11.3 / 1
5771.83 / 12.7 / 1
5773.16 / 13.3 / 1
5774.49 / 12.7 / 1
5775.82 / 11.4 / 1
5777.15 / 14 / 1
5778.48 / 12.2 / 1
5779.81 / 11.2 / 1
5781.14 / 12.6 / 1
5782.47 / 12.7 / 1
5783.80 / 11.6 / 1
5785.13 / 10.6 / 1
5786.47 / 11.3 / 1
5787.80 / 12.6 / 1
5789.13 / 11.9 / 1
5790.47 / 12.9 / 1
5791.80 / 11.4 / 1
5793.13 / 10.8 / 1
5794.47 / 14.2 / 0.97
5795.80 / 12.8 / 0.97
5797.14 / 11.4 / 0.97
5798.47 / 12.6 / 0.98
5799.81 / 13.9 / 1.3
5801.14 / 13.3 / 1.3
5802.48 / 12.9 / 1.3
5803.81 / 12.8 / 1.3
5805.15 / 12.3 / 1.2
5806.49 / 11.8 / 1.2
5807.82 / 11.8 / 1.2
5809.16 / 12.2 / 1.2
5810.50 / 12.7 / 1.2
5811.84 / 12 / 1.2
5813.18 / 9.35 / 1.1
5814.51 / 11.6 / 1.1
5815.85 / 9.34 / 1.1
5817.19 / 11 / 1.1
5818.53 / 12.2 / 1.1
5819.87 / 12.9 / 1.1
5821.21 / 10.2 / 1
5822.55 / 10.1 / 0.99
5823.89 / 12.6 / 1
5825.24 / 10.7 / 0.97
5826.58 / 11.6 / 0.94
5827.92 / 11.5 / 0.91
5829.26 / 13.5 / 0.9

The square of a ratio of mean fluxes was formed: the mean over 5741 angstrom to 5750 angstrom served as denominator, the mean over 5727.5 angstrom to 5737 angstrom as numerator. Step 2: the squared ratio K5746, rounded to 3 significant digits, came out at 1.19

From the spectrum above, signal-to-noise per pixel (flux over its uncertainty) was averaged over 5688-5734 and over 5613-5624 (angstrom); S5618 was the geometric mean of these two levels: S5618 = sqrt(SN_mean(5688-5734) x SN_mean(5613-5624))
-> 11.9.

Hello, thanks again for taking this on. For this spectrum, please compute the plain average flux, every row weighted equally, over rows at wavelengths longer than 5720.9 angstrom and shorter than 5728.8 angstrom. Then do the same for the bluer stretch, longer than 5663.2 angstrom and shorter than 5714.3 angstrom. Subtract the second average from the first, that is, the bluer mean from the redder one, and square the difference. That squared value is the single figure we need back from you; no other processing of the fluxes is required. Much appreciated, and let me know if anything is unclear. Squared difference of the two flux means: 0.31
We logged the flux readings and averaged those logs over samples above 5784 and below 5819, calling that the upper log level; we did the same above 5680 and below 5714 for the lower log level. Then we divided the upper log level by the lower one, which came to 1.01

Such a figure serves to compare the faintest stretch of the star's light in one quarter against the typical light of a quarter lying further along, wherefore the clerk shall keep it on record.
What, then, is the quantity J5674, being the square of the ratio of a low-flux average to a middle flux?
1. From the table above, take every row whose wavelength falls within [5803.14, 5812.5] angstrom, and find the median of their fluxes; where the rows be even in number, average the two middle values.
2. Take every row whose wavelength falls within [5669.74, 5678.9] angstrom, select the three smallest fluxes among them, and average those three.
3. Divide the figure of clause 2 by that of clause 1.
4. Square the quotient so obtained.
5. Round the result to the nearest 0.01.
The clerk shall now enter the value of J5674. 0.77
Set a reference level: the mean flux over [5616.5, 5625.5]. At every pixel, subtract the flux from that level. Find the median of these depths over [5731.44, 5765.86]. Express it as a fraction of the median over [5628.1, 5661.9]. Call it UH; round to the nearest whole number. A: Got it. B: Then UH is 0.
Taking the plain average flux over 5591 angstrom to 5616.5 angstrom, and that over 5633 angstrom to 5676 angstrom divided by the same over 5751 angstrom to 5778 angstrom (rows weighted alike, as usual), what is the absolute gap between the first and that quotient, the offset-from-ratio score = 11.0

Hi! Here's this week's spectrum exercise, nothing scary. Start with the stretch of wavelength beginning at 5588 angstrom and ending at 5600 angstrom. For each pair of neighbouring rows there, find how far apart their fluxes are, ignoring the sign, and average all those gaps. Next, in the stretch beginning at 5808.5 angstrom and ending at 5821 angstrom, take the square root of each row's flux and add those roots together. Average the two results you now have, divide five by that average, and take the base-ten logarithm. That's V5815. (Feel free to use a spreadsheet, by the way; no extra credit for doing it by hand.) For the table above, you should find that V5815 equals -0.494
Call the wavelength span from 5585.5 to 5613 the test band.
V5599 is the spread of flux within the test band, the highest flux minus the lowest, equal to 3.6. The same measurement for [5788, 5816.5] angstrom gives 4.9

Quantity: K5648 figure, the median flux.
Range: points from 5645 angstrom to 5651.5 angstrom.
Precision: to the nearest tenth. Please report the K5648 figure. 12.8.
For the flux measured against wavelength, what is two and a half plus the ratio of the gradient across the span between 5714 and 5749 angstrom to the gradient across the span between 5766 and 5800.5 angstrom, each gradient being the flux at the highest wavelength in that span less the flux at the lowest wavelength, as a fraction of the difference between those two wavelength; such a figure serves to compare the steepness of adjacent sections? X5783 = 2.1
